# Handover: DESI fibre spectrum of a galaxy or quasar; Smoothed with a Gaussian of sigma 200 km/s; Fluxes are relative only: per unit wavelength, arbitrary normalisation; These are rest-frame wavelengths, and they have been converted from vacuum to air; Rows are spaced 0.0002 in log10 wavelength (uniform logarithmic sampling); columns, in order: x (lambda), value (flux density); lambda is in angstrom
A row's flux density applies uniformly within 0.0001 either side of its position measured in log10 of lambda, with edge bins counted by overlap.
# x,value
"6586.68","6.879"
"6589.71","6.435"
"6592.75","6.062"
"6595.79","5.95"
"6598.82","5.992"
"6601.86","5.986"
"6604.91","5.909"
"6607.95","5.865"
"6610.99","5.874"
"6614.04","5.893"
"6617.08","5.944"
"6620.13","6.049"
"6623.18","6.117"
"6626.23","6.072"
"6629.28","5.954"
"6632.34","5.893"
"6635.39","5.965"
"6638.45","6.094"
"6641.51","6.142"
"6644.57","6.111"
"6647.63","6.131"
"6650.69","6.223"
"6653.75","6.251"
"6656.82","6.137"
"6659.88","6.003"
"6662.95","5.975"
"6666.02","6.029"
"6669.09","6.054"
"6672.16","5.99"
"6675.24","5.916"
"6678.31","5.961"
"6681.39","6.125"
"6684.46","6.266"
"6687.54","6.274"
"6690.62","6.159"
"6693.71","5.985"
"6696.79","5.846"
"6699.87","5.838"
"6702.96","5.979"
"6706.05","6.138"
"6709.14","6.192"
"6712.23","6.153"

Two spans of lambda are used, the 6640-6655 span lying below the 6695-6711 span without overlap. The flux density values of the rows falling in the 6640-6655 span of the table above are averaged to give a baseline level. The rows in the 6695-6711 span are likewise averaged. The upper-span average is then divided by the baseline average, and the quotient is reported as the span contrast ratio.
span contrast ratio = 0.972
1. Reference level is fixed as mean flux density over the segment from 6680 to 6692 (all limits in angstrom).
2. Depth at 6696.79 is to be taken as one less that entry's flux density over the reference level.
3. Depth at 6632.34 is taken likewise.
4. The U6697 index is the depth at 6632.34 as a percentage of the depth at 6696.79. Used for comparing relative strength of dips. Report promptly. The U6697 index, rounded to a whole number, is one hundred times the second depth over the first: 87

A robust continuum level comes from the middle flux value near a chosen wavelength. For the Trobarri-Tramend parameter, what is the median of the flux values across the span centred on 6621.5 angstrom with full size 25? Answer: 5.95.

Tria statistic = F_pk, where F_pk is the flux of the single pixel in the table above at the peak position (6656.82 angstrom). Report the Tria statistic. 6.137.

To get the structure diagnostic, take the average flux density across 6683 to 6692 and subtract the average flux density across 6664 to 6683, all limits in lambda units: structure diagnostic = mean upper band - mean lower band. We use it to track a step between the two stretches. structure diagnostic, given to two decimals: 0.22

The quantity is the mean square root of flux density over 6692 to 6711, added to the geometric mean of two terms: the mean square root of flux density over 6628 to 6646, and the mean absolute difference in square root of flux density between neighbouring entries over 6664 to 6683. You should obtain 2.64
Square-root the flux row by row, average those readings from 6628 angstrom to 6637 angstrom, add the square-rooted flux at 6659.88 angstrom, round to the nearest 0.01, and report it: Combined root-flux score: 4.89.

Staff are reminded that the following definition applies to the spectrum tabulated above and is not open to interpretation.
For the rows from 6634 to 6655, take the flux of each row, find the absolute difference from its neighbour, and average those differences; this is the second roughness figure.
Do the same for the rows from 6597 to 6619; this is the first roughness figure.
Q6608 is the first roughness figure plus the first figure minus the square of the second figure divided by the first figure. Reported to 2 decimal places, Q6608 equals -0.03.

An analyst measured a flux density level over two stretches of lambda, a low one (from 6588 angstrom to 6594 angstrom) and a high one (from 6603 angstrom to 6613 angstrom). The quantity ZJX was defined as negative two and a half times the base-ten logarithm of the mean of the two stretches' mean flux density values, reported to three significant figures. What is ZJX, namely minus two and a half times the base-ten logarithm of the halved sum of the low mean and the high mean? -1.96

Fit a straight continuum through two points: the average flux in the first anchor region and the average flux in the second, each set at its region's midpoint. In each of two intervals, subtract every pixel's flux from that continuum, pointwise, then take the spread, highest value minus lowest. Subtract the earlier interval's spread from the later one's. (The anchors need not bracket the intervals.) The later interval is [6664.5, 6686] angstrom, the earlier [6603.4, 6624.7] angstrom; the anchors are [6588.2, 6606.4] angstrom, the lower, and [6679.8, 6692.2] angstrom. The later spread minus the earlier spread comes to 0.11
